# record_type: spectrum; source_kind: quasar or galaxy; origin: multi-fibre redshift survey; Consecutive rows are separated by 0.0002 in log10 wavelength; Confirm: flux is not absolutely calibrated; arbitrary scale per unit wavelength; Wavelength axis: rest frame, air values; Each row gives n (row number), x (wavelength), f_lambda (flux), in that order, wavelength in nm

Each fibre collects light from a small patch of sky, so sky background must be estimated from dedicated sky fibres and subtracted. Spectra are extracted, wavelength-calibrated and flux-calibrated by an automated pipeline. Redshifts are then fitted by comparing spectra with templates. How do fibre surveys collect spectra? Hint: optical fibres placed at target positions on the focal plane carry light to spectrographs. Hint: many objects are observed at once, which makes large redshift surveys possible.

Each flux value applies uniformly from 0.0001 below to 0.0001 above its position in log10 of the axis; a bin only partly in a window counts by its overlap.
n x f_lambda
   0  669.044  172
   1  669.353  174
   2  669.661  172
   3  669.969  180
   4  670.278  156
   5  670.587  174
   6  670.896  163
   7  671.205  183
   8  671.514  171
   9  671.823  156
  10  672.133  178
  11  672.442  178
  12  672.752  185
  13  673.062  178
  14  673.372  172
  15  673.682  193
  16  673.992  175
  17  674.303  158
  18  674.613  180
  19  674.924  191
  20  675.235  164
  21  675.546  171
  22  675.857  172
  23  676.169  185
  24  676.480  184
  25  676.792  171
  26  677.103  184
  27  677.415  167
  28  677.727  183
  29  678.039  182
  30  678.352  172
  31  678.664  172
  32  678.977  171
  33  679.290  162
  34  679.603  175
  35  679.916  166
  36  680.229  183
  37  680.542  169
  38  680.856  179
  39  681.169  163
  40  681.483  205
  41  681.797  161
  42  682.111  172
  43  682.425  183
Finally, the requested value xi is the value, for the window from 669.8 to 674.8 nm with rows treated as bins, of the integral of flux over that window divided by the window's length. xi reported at 174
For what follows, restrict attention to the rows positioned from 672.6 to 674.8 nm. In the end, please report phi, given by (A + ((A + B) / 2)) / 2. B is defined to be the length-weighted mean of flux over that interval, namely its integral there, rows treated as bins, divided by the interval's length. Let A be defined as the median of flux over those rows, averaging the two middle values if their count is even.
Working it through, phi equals 178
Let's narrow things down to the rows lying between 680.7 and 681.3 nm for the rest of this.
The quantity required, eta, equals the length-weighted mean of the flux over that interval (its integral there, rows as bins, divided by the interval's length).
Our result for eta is 172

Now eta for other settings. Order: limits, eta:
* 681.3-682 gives 181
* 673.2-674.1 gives 180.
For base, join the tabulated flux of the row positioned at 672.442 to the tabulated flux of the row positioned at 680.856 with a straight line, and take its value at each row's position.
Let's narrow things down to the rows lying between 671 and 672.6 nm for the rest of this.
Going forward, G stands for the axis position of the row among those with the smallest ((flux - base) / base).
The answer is 671.823 nm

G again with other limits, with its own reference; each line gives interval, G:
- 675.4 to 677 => 676.792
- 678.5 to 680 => 679.290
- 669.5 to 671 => 670.278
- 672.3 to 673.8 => 673.372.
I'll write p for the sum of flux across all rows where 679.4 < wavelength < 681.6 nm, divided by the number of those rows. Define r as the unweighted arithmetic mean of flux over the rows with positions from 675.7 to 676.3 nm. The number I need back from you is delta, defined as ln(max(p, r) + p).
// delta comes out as 5.87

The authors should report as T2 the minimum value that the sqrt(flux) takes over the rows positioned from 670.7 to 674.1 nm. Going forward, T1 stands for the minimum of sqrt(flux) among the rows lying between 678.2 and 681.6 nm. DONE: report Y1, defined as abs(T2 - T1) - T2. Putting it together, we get -12.3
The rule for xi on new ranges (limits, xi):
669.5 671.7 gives 171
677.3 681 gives 173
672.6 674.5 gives 177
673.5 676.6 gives 177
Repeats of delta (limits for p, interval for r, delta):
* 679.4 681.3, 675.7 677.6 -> 5.86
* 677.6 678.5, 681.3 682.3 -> 5.88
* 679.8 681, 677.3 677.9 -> 5.86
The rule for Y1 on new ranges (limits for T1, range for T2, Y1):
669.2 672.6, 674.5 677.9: -12.5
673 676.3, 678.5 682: -12.6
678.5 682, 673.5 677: -12.5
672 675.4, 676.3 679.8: -12.6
